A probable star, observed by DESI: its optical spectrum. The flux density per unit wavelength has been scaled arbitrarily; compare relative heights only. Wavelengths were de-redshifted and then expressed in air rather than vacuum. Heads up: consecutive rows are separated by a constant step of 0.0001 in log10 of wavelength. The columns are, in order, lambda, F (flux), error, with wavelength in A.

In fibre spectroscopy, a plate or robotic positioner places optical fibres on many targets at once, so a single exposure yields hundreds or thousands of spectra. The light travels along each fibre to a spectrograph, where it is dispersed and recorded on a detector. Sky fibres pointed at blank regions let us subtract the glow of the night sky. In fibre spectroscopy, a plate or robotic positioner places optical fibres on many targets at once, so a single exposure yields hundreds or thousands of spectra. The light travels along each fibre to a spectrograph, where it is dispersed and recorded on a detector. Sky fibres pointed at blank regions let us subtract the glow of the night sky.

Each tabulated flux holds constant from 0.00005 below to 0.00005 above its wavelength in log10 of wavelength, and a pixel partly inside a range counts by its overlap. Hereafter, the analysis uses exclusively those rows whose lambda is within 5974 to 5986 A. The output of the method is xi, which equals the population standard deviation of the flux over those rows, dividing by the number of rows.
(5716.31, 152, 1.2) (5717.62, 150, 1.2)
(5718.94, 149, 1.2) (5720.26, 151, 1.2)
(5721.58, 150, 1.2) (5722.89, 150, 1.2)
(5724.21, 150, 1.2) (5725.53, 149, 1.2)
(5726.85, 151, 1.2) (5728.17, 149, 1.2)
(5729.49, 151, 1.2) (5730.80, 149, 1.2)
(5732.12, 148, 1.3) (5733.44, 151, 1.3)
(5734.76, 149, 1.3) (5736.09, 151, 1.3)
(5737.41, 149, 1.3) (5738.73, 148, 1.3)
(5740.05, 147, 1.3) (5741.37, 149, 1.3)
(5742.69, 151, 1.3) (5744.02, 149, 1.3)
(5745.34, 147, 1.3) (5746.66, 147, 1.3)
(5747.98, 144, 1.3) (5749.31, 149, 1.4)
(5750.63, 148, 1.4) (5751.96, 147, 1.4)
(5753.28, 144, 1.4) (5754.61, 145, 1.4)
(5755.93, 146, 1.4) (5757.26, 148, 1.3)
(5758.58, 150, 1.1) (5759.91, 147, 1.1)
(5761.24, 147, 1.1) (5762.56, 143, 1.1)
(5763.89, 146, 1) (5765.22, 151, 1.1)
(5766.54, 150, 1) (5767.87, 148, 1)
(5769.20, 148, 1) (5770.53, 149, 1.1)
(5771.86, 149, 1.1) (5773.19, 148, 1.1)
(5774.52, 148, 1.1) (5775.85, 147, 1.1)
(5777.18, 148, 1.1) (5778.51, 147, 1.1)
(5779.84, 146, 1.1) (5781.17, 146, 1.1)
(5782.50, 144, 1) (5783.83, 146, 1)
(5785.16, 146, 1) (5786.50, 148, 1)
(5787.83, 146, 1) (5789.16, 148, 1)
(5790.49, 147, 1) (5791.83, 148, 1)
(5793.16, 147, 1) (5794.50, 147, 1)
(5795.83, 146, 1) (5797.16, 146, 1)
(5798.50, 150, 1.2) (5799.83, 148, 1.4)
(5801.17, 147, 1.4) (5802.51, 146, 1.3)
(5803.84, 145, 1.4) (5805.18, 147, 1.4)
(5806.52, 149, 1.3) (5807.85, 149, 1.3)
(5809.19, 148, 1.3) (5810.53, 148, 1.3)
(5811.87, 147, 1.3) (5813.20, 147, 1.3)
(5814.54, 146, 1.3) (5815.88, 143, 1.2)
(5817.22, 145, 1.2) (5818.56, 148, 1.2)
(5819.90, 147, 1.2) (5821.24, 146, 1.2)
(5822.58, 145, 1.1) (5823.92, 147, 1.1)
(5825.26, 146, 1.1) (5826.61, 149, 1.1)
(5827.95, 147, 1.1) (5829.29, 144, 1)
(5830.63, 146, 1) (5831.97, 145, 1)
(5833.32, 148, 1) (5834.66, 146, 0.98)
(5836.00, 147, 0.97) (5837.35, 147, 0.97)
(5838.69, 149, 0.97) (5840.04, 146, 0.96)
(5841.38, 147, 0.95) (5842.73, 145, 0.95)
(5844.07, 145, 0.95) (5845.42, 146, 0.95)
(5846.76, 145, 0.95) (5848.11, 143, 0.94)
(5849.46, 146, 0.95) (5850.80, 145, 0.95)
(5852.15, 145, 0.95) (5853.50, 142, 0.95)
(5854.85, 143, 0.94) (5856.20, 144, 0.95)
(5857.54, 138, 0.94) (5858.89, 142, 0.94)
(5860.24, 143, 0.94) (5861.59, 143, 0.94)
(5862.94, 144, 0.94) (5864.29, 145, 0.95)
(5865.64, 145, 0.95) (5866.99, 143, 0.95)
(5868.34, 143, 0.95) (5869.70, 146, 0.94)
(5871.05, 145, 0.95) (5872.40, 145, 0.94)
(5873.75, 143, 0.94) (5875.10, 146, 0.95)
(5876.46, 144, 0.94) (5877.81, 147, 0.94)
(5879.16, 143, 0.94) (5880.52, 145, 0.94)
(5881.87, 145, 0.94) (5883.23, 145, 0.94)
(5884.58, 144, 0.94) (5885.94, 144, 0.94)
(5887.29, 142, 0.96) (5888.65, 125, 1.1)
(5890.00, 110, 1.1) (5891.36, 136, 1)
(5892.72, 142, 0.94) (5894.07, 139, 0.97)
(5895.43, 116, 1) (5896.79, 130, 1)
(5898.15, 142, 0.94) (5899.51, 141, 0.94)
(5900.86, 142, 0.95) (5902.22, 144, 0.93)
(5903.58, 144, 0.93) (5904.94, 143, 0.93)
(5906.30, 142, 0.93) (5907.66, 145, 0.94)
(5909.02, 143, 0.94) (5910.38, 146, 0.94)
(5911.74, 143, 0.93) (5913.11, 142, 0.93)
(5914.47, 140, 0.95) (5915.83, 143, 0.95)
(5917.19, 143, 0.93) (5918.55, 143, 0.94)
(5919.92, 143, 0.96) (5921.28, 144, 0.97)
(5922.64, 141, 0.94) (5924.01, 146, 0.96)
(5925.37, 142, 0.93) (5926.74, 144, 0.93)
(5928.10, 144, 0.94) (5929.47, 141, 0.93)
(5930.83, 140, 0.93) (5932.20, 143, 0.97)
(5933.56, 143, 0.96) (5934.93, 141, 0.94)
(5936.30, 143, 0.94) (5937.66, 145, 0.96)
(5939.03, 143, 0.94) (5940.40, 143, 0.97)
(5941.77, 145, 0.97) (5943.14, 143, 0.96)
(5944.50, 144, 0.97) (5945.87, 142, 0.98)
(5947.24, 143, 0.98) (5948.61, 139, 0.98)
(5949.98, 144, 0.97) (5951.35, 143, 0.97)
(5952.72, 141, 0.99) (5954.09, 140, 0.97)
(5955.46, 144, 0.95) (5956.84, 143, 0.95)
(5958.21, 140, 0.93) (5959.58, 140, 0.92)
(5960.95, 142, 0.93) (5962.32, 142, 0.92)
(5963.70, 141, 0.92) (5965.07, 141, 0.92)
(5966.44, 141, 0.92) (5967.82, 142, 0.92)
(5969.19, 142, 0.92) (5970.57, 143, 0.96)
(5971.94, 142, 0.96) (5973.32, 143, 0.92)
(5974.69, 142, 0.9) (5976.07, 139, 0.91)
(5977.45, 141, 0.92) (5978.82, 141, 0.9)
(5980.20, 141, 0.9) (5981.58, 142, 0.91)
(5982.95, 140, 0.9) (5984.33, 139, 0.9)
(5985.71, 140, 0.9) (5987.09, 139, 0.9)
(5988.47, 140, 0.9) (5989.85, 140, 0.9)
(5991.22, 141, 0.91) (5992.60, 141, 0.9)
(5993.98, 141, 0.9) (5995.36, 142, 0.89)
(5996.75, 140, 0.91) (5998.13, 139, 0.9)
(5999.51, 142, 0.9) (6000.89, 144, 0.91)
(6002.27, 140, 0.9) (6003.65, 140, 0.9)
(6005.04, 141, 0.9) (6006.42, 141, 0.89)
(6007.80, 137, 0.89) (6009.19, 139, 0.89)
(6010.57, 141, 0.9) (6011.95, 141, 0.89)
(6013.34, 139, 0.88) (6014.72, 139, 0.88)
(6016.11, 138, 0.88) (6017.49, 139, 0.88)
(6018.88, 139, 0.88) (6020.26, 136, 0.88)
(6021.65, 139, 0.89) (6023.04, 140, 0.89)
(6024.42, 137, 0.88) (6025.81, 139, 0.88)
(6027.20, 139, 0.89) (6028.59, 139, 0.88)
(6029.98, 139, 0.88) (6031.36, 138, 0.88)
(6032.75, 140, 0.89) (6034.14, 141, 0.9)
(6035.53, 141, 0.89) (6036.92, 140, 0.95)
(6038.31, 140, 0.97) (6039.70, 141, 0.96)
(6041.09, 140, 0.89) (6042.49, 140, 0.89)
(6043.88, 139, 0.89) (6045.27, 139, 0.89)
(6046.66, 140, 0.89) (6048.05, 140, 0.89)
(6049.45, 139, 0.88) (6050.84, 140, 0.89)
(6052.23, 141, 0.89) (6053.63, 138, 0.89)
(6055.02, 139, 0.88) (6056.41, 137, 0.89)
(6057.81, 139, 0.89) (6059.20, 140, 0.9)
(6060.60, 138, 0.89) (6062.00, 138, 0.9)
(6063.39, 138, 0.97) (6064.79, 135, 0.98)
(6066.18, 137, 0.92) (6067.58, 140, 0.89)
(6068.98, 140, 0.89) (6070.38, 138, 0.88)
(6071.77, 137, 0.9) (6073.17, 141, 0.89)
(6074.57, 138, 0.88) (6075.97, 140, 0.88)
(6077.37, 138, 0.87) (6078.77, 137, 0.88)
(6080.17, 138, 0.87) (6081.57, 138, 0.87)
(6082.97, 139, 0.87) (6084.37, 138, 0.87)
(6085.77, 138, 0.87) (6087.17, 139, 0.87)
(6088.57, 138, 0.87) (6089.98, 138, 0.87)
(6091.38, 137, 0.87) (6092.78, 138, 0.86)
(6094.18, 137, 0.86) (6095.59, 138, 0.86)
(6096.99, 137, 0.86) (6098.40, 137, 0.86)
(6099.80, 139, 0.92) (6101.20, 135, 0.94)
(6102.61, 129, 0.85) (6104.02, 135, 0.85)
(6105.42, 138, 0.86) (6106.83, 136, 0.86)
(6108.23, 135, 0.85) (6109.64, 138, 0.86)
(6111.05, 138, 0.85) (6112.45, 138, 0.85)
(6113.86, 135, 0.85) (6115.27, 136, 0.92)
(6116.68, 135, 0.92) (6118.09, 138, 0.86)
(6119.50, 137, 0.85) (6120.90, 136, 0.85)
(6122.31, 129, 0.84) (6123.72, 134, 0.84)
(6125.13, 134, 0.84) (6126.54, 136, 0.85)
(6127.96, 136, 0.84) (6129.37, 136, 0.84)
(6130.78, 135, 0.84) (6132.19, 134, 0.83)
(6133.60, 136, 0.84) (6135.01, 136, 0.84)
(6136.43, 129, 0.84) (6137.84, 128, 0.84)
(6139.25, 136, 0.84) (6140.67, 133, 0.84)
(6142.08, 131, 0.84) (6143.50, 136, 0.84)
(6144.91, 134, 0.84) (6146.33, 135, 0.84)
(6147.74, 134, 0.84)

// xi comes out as 1.1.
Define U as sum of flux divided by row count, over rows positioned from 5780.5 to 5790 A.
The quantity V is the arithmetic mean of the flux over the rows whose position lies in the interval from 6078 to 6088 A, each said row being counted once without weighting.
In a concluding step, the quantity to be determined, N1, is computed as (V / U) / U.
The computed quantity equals 0.0065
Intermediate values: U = 146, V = 138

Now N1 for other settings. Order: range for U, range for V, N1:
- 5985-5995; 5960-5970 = 0.0072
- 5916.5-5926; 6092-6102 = 0.0067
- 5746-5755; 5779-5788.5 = 0.0068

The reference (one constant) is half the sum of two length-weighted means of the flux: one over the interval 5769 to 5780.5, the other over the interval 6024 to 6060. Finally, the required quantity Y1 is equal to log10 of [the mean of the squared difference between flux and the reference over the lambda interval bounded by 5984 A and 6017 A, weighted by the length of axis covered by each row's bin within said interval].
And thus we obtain 1.13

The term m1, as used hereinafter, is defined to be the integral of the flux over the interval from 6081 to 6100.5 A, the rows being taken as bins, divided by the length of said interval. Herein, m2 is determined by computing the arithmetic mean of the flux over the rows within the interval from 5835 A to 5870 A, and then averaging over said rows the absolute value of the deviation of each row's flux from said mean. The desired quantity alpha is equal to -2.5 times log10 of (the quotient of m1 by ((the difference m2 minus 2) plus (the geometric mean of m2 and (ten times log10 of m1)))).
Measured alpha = -3.5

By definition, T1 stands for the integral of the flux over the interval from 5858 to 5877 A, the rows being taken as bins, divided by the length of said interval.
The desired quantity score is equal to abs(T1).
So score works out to 144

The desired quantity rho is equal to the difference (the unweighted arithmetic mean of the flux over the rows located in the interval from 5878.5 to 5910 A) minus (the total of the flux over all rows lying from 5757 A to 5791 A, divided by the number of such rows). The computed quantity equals -9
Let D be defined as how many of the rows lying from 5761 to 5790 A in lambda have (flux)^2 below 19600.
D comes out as 0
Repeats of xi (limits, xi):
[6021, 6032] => 0.8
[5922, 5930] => 1.8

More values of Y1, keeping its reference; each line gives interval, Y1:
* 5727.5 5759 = 1.40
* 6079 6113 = 1.66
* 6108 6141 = 1.91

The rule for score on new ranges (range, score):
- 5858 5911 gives 141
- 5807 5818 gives 147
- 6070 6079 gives 139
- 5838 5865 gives 144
